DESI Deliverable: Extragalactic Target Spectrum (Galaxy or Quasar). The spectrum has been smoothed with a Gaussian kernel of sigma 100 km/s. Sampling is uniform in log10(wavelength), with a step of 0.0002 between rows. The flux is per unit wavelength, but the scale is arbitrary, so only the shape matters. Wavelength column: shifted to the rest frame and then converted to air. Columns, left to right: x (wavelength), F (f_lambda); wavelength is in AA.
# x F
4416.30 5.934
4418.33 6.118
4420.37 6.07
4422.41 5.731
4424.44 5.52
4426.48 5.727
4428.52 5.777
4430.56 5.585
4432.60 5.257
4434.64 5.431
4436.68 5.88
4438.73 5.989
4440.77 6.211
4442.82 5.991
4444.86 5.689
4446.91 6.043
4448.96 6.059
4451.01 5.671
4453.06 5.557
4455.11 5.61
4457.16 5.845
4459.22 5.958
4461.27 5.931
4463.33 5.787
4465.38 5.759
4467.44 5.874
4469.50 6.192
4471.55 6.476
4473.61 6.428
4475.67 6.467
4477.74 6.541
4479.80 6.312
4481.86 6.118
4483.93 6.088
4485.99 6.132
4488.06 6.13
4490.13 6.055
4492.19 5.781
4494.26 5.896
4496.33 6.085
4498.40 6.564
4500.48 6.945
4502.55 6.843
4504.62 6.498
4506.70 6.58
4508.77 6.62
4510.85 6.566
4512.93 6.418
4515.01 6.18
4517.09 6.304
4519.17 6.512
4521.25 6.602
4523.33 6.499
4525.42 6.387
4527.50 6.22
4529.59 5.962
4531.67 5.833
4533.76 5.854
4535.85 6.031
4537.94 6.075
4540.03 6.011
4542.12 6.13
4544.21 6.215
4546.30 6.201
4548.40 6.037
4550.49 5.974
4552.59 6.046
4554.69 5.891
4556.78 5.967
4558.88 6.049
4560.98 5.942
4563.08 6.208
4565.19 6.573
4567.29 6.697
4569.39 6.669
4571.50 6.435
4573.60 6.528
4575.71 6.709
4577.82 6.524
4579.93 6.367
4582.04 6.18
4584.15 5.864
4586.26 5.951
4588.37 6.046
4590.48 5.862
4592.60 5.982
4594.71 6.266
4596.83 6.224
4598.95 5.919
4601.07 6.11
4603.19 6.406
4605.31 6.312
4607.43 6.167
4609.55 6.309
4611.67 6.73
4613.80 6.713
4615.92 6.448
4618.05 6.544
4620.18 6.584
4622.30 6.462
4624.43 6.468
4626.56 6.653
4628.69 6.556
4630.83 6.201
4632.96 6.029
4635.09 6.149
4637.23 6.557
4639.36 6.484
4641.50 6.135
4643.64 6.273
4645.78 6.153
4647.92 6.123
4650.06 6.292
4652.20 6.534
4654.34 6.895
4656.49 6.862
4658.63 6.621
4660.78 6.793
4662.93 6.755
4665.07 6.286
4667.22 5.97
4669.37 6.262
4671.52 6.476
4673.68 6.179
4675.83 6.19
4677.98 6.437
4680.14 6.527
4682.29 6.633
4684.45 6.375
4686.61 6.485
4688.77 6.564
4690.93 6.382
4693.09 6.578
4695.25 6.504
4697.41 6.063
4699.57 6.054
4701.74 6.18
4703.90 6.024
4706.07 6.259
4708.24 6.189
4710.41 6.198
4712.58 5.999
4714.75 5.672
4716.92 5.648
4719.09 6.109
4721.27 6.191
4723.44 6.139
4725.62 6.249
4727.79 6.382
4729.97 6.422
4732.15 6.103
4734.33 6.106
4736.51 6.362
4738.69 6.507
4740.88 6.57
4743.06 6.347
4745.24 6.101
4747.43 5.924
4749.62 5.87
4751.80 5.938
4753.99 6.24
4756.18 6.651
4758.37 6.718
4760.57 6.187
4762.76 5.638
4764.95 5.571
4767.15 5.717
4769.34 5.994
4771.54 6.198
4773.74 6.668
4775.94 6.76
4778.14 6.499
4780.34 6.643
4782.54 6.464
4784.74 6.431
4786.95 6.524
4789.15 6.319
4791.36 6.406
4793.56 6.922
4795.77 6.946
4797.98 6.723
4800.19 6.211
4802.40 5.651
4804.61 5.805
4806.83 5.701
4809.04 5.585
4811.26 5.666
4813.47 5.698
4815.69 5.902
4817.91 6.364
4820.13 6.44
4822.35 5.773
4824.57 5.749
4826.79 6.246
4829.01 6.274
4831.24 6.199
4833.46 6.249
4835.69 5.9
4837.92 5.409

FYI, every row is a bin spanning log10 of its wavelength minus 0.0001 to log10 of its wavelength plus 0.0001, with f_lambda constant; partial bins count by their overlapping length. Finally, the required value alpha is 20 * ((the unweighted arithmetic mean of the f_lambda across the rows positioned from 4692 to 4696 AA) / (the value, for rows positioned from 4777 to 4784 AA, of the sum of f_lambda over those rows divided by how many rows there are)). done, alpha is 20.0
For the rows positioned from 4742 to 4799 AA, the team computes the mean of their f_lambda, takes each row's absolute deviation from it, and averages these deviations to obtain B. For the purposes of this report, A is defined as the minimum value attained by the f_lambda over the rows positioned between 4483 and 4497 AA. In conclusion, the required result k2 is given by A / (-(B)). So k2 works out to -18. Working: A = 5.781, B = 0.321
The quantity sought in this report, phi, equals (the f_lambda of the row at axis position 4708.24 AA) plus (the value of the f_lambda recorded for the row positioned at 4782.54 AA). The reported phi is 12.7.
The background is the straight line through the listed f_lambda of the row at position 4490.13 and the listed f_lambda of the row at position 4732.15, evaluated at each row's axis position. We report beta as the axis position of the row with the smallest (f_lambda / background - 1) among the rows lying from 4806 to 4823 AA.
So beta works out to 4809.04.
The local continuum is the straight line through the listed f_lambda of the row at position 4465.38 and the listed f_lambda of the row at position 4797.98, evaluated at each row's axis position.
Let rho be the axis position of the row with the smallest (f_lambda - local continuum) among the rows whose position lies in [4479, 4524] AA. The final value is 4492.19 AA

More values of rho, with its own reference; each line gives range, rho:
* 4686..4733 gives 4716.92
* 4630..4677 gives 4667.22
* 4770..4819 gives 4809.04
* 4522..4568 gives 4554.69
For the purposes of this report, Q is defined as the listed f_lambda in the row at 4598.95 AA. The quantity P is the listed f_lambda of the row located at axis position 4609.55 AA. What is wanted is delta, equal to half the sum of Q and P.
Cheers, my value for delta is 6.11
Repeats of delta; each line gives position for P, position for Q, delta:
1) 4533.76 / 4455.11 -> 5.73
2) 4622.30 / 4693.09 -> 6.52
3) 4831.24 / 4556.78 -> 6.08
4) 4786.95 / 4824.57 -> 6.14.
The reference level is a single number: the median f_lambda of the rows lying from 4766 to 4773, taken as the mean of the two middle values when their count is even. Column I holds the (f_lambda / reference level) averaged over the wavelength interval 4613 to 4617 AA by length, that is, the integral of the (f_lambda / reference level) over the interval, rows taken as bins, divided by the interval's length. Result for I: 1.10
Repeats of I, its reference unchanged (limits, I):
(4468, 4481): 1.06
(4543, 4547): 1.04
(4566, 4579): 1.10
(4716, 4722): 1.00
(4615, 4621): 1.09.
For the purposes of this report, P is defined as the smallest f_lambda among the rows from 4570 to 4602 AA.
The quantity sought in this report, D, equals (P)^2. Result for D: 34.4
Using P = 5.862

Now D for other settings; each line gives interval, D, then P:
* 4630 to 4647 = 36.3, 6.029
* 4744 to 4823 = 31.0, 5.571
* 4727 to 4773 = 31.0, 5.571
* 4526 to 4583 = 34.0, 5.833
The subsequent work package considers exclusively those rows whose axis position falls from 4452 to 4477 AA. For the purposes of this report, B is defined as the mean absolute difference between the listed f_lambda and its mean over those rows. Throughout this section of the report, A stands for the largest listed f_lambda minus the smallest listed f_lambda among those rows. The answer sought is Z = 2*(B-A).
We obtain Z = -1.3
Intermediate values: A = 0.92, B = 0.27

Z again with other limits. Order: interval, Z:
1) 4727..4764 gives -1.7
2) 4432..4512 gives -2.8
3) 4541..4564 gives -0.5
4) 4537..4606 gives -1.3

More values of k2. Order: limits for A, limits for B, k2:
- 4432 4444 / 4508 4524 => -43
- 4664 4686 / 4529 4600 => -28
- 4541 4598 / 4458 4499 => -28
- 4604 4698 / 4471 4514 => -24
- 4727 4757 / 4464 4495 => -29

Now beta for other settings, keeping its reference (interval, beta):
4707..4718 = 4716.92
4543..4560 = 4554.69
